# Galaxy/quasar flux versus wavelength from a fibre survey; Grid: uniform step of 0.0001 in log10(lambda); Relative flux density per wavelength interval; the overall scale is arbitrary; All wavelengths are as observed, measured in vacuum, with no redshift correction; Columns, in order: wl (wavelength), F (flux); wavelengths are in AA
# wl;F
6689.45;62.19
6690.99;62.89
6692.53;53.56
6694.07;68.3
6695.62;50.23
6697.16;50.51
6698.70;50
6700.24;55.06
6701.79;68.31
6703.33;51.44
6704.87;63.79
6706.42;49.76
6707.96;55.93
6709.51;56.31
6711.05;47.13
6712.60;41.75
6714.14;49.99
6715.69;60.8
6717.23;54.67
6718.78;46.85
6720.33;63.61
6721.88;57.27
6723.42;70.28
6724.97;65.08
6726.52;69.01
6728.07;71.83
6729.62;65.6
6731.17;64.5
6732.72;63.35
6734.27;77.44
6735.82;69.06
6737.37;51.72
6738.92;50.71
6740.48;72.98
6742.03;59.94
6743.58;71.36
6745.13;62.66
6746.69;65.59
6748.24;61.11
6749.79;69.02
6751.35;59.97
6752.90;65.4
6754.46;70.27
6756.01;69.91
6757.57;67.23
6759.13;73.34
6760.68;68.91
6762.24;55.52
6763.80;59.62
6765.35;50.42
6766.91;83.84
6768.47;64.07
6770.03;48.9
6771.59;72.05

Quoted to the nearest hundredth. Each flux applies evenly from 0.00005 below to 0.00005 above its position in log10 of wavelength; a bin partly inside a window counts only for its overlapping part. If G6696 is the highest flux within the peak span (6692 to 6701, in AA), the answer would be 68.30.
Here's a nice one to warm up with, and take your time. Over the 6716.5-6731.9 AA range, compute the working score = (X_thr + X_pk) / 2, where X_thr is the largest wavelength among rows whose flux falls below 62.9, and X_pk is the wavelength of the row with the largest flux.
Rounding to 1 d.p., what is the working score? 6725.0 AA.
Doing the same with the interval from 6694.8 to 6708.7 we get 6704.9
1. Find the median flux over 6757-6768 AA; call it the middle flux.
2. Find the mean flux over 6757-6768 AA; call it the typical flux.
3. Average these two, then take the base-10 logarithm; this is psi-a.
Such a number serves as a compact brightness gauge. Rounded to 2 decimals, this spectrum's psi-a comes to 1.82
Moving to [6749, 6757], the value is 1.83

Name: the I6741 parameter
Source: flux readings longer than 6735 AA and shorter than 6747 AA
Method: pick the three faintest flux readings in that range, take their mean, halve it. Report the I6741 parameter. 27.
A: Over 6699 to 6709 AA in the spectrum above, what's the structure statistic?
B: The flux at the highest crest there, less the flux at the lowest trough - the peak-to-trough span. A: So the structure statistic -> 19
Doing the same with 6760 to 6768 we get 33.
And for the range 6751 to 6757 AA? 10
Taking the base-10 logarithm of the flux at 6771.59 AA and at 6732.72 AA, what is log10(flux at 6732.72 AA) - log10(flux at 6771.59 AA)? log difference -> -0.056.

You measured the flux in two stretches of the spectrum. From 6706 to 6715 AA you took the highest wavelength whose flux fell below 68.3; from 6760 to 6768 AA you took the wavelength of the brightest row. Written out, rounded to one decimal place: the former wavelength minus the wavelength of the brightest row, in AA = -52.8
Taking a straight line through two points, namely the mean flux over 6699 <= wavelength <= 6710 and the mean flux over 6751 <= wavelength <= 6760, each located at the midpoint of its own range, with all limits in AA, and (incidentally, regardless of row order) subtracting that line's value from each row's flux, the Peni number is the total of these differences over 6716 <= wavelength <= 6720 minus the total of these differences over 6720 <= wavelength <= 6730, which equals -51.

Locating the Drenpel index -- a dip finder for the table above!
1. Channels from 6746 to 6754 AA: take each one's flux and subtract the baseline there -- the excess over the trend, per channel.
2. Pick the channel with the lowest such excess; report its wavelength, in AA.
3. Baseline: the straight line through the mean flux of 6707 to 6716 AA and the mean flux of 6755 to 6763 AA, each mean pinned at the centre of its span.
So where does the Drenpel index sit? 6751.35 AA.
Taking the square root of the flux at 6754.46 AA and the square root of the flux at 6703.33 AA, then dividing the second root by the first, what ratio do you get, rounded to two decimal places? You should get 0.86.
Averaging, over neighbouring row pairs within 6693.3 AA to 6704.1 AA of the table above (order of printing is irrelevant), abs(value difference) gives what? 9.0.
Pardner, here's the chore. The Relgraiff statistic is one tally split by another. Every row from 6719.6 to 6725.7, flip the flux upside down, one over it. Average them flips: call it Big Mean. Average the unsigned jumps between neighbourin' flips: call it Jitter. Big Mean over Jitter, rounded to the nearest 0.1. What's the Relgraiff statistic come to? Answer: 7.7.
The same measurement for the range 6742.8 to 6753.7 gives 10.0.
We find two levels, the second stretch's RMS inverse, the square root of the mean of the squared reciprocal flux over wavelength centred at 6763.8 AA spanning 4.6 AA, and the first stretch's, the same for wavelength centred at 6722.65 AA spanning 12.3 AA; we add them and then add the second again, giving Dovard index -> 0.053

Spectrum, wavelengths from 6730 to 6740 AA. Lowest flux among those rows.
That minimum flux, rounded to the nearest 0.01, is 50.71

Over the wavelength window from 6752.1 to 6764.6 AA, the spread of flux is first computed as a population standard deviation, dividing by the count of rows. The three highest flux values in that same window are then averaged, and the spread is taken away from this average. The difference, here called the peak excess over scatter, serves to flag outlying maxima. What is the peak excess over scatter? 65.6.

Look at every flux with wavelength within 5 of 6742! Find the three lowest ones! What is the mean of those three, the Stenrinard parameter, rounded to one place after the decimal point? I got 54.1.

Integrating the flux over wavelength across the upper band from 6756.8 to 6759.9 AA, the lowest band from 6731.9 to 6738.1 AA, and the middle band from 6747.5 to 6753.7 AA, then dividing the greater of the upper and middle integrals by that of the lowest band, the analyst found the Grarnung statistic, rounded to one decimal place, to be 1.0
